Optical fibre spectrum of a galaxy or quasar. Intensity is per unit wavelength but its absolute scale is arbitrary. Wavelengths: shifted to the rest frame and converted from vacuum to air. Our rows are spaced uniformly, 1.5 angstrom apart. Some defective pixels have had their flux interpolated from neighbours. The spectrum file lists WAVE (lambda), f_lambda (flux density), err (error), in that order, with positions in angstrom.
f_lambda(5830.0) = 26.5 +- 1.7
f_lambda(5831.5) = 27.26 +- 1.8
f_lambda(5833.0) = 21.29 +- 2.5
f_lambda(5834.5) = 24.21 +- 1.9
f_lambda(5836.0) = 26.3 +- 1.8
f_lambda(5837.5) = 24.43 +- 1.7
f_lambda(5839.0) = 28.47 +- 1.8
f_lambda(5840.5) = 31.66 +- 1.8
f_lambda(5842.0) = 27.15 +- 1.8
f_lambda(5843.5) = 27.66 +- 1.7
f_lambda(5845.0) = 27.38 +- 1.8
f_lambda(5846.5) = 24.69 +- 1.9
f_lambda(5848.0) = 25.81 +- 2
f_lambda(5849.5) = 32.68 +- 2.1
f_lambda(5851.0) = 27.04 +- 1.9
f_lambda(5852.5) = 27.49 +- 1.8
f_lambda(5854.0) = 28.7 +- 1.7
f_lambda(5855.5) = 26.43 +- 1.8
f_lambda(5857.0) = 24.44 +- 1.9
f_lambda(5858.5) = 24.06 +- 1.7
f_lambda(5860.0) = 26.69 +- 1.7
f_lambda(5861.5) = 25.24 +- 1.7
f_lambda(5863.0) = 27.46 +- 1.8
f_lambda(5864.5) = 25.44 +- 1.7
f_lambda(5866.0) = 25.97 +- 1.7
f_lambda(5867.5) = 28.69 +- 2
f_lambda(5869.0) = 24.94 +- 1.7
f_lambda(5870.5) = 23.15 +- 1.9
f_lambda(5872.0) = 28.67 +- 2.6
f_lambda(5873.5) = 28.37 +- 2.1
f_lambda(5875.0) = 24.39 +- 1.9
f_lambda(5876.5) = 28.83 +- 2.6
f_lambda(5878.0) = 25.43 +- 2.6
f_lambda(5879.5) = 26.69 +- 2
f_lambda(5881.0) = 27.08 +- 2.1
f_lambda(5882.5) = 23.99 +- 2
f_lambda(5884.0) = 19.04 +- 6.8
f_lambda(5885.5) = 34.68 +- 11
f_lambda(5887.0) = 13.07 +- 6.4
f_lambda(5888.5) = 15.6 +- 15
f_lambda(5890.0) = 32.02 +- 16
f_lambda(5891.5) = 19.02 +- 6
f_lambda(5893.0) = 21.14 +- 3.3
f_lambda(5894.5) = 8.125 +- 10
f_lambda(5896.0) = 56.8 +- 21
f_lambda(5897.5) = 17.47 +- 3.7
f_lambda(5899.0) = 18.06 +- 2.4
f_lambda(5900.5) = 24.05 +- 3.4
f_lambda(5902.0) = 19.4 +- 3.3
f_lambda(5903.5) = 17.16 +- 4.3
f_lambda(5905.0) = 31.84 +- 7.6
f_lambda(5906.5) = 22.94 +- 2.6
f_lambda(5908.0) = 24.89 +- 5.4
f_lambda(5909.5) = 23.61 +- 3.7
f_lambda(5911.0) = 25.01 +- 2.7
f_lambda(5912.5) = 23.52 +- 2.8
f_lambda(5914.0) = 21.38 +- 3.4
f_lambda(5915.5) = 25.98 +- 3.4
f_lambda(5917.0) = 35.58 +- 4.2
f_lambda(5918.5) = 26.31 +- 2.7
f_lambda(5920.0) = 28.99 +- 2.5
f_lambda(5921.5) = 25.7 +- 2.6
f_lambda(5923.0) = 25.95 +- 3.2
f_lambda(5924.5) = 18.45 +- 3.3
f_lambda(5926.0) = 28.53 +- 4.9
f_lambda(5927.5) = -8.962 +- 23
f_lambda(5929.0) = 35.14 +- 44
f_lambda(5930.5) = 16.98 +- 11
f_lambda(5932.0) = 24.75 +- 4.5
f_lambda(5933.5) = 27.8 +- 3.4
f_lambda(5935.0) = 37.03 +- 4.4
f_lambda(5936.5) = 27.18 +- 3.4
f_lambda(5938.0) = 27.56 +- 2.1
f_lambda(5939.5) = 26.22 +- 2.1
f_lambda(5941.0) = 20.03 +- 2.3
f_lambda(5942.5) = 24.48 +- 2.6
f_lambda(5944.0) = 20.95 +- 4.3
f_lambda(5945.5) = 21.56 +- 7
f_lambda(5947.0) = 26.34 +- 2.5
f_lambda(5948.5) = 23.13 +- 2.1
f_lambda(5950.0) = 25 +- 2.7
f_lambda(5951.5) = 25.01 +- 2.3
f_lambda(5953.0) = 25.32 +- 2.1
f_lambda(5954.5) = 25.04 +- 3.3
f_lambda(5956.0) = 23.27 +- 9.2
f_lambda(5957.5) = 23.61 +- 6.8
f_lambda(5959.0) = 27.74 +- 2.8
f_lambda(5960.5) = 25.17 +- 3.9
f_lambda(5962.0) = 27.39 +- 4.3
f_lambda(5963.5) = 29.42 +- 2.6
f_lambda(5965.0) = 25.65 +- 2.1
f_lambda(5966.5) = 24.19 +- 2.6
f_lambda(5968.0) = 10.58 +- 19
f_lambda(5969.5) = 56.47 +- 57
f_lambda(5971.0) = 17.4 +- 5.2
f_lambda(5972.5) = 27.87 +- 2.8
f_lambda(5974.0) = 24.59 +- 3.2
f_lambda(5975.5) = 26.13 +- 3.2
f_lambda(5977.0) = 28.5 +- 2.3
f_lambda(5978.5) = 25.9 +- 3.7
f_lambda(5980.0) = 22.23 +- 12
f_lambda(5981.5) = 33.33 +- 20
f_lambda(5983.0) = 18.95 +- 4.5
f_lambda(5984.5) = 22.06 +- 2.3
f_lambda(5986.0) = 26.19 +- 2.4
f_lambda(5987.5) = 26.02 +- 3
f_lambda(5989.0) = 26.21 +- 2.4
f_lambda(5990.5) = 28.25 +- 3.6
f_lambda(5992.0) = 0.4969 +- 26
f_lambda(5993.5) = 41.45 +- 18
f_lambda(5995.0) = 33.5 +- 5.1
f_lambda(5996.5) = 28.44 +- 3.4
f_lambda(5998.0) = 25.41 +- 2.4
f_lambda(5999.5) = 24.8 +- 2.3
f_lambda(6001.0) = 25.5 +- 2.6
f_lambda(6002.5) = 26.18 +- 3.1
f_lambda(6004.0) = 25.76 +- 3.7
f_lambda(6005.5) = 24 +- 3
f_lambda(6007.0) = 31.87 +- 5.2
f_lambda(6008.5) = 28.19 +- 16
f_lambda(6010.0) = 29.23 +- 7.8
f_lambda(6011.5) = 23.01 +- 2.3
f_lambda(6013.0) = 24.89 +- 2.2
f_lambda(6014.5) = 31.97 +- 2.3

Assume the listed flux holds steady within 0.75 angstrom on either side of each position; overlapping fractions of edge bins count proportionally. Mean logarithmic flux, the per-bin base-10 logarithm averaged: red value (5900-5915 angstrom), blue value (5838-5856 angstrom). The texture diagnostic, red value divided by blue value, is 0.944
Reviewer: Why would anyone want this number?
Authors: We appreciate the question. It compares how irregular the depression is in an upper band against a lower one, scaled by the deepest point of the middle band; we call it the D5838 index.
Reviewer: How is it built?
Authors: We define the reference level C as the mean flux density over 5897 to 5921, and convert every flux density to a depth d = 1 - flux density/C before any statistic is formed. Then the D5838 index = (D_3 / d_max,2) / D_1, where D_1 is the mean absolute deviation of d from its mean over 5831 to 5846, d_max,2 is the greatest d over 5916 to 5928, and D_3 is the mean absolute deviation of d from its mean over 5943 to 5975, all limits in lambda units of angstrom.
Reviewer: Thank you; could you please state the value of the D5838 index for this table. 1.5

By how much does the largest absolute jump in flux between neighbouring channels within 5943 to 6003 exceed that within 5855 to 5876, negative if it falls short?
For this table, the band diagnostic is 40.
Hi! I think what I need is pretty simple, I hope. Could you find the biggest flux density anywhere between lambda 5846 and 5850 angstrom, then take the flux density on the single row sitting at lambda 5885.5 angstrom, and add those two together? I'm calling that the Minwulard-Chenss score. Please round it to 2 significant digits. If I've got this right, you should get 67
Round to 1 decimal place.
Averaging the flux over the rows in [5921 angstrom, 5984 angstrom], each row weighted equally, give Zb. 24.9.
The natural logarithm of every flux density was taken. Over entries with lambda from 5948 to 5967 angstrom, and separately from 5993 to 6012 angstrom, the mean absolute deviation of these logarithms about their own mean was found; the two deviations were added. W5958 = 0.17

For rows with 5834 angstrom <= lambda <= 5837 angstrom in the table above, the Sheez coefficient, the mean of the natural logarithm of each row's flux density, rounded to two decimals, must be 3.23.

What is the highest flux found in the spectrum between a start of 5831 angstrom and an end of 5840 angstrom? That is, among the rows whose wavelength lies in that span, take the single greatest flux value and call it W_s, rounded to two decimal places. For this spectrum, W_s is 28.47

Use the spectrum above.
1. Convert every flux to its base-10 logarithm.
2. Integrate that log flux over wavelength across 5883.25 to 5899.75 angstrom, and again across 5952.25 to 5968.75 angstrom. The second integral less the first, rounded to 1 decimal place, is 1.1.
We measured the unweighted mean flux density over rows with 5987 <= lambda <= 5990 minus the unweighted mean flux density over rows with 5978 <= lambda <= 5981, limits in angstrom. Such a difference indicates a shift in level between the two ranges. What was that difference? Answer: 2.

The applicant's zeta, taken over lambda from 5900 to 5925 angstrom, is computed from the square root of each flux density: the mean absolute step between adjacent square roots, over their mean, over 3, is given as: 0.032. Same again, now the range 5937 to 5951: 0.023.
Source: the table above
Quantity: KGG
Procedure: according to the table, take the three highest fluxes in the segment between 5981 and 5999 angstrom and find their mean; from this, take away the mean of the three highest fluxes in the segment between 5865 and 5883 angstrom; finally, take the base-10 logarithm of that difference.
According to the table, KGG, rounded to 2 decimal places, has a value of 0.87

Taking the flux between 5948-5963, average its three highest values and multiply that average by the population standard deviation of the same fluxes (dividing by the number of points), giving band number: 40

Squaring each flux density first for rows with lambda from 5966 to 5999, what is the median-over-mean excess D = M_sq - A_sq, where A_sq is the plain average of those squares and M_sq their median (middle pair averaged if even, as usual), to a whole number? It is -108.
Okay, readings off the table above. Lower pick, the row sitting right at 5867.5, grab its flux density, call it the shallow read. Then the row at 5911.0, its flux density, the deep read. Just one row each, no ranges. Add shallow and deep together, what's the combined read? 54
